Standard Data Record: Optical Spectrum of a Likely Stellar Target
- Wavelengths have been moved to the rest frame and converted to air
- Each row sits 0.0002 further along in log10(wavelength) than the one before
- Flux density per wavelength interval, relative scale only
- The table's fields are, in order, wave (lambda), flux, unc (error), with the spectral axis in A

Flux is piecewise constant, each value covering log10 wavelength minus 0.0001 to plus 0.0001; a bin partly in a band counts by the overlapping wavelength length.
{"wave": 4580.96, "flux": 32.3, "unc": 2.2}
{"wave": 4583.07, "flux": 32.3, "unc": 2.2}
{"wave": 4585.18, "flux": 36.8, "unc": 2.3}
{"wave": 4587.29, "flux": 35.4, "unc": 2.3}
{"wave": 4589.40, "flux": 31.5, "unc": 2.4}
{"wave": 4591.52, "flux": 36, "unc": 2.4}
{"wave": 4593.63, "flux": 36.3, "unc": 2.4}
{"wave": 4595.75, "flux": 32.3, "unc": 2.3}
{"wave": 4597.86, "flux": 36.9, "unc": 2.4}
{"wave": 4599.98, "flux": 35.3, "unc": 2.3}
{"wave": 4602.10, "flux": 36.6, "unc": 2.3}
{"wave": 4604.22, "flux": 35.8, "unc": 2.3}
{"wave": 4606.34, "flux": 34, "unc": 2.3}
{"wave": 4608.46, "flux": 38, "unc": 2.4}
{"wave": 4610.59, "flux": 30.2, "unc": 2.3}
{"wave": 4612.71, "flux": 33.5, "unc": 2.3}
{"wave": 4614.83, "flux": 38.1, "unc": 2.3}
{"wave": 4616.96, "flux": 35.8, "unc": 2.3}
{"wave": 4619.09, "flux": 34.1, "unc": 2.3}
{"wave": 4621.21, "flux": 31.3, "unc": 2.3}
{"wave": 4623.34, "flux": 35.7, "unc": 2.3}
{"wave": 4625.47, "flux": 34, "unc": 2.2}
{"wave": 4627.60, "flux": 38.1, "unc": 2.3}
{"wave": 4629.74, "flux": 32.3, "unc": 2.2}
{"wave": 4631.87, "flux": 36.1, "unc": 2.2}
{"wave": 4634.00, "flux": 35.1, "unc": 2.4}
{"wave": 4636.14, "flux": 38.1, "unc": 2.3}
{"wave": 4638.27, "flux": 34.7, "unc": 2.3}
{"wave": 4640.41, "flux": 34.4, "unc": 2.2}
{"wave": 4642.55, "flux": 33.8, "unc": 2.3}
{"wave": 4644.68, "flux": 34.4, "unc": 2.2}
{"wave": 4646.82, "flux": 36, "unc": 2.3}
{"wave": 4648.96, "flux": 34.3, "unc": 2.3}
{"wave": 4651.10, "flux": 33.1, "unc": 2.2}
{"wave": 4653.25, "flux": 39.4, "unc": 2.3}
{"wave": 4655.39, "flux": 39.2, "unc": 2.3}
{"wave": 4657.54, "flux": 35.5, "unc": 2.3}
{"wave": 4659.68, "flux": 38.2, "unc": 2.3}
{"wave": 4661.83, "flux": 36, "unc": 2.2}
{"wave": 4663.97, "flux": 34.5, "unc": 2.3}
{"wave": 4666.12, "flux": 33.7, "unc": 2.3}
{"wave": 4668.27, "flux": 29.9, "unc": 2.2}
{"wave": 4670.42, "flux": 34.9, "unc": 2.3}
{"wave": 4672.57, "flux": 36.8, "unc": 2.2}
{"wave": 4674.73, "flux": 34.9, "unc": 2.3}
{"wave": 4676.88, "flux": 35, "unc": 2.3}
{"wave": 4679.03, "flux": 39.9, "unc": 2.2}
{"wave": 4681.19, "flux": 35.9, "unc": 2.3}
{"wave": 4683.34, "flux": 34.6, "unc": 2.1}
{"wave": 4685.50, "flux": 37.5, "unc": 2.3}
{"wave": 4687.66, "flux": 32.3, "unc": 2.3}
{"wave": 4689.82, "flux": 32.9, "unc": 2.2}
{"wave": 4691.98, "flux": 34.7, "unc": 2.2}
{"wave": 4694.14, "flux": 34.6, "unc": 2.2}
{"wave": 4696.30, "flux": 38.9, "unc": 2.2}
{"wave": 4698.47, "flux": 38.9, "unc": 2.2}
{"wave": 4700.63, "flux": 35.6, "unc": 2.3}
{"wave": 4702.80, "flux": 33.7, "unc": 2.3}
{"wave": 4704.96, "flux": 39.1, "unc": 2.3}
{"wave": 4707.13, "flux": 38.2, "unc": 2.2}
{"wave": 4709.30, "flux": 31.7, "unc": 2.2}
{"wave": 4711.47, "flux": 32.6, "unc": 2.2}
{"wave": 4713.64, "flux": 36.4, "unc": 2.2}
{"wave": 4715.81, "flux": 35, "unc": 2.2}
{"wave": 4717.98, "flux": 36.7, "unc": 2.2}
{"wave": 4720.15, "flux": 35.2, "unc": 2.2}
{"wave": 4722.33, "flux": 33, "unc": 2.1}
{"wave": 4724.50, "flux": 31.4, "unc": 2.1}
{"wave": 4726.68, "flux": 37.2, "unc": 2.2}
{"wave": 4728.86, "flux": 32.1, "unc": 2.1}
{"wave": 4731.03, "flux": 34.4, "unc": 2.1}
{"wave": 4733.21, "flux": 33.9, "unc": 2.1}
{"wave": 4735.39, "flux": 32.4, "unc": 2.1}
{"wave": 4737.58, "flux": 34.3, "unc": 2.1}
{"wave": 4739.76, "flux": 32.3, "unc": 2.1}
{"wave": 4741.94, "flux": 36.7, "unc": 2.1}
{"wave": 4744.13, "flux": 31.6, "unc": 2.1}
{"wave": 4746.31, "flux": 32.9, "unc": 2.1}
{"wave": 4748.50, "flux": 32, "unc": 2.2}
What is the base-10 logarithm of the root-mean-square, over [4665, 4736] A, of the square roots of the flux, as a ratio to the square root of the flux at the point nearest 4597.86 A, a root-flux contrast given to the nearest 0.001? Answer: -0.012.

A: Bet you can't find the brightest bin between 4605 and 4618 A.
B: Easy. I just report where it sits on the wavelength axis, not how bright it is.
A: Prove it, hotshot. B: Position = 4614.83 A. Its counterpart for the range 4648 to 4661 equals 4653.25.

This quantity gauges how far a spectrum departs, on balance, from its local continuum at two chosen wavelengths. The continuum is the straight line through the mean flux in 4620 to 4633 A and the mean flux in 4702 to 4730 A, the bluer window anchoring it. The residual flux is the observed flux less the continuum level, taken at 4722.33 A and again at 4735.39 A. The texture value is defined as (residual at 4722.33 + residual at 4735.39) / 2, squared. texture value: 5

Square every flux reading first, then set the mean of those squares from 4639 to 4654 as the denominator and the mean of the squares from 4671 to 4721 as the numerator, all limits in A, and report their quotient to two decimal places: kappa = 1.04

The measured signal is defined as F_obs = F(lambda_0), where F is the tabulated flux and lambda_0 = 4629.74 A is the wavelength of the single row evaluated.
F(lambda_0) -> 32.3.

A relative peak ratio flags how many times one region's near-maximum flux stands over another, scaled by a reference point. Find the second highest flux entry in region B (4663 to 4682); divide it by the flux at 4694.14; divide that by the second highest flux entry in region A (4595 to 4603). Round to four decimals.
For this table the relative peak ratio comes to 0.0291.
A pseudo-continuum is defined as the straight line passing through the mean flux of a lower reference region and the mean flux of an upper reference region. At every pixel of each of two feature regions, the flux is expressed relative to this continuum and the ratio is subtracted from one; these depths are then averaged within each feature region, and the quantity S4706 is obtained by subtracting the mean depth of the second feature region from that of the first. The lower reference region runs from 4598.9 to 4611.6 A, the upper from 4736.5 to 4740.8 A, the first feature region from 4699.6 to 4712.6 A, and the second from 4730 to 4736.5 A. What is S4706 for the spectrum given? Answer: -0.04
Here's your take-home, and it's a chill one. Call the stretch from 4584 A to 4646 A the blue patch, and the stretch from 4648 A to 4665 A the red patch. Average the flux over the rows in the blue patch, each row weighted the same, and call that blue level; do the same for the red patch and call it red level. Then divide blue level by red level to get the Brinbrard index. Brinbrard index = 0.96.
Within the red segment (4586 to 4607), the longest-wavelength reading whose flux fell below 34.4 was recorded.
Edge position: 4606.34 A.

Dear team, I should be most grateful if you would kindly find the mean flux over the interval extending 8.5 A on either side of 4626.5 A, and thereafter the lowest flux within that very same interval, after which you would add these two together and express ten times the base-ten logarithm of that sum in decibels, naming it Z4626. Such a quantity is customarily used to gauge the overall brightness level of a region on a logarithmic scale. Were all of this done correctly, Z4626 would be 18.2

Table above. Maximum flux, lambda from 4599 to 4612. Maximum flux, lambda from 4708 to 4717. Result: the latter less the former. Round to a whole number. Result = -2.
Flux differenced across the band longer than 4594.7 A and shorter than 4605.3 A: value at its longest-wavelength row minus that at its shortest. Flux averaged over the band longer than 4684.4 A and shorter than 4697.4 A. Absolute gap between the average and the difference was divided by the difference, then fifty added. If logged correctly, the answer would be 59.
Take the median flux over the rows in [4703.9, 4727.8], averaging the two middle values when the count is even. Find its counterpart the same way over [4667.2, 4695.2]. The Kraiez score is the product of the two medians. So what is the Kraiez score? 1228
